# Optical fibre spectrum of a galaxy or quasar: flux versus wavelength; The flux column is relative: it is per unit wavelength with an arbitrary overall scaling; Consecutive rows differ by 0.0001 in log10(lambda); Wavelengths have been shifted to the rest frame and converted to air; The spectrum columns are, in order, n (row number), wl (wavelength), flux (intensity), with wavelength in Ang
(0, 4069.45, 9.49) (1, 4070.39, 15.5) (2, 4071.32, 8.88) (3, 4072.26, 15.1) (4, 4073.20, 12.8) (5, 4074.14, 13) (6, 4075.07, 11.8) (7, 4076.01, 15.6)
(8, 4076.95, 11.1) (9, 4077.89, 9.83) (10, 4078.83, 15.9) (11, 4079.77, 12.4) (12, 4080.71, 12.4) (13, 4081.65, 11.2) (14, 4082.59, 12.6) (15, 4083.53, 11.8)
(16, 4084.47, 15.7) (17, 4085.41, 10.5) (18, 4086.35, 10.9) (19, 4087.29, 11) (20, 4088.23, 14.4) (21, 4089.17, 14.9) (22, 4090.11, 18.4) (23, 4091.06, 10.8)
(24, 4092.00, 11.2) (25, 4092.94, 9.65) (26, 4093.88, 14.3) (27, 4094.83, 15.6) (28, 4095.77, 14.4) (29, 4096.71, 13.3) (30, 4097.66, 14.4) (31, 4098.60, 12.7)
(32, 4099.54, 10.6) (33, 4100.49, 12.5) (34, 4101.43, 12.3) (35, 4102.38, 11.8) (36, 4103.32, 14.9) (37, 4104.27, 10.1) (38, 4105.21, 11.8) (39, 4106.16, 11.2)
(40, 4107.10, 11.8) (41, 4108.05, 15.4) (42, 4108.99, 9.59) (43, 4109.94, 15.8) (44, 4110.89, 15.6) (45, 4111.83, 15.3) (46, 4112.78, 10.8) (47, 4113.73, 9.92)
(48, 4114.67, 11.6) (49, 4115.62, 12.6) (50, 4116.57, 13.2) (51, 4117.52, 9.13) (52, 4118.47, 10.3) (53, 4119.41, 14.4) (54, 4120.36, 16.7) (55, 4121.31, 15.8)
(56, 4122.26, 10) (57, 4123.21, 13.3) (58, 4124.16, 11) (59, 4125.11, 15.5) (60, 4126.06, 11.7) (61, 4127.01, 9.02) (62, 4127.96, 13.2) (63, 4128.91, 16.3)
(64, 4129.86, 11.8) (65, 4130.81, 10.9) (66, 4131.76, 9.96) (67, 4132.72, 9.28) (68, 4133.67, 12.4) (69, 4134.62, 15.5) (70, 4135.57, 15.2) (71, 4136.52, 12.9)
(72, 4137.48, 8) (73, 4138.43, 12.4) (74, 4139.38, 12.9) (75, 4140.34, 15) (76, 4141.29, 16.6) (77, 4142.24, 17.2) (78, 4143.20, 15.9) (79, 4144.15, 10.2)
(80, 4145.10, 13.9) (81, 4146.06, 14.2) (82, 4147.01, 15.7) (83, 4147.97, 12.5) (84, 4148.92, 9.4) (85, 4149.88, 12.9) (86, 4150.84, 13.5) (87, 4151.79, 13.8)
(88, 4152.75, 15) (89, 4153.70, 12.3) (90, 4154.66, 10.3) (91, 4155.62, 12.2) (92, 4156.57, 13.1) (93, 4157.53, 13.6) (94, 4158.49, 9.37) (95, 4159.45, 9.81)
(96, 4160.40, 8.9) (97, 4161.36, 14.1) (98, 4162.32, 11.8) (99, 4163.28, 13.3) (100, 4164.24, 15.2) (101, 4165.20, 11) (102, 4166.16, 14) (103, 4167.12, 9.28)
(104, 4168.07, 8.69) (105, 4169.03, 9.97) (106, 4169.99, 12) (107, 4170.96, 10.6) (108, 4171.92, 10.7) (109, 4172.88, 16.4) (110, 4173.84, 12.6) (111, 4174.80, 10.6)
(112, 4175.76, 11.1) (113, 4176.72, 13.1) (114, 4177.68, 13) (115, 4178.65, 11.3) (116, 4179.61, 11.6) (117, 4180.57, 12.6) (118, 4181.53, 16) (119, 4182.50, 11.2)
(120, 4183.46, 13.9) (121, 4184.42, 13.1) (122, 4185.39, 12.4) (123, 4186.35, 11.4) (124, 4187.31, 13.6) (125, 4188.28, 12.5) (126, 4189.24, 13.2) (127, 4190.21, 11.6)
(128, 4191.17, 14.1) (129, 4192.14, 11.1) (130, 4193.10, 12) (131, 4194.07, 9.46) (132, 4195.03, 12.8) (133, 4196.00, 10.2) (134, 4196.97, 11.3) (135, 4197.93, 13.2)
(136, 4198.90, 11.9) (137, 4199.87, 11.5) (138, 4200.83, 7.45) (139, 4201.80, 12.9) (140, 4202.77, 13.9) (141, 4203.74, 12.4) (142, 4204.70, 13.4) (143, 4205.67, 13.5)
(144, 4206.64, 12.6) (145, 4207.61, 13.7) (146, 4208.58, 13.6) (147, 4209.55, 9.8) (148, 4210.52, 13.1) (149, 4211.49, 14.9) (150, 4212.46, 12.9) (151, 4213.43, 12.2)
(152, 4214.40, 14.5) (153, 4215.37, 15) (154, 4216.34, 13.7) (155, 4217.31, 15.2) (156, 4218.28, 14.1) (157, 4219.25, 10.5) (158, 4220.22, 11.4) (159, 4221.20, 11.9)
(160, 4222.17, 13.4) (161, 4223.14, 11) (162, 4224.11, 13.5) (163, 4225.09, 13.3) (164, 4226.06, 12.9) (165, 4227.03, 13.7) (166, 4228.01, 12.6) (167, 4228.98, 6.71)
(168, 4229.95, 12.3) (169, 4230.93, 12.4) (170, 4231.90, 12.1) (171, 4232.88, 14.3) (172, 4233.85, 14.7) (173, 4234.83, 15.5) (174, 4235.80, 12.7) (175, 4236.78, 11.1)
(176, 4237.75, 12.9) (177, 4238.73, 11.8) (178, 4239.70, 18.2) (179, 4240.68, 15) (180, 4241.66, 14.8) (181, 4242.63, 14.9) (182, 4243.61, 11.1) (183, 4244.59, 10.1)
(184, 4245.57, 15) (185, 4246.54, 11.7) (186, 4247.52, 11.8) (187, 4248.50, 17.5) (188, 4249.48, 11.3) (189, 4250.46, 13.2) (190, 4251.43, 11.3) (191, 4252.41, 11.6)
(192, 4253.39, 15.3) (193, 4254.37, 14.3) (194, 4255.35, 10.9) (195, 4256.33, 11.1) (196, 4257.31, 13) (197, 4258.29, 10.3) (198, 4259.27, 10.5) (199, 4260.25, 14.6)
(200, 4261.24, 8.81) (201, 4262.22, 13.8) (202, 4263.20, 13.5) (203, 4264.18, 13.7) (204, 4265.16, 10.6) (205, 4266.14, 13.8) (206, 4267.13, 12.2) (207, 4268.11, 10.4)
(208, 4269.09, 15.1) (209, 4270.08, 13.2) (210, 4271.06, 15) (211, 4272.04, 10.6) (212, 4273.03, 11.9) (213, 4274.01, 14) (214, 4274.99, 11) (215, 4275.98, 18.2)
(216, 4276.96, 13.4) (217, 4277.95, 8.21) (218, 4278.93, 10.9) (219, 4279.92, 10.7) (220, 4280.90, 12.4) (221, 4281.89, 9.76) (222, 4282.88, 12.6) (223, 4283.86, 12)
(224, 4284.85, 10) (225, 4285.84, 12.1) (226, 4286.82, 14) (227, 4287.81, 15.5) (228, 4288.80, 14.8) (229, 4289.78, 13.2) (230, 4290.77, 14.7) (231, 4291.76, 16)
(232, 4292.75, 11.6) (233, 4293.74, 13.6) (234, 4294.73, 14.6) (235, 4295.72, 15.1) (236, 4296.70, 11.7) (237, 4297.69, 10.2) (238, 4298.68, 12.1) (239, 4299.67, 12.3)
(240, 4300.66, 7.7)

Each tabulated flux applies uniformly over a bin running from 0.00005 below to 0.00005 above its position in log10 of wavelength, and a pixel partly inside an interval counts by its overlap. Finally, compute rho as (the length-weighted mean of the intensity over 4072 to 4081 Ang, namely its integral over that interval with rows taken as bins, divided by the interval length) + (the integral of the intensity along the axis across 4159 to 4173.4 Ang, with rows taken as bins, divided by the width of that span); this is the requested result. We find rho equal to 24.7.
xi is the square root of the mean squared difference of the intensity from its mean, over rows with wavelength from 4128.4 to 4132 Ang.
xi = 2.4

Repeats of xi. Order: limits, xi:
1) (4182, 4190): 0.9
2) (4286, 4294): 1.3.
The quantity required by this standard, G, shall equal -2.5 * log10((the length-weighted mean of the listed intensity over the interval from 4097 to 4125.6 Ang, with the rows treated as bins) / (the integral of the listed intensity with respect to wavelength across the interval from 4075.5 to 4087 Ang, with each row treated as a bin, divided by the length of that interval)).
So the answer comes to -0.02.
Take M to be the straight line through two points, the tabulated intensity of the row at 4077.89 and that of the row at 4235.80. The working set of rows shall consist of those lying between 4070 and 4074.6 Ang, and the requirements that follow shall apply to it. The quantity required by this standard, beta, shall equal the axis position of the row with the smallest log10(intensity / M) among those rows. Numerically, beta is 4071.32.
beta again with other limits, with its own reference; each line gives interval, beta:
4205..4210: 4209.55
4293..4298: 4297.69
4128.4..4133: 4132.72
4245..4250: 4249.48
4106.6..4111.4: 4108.99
